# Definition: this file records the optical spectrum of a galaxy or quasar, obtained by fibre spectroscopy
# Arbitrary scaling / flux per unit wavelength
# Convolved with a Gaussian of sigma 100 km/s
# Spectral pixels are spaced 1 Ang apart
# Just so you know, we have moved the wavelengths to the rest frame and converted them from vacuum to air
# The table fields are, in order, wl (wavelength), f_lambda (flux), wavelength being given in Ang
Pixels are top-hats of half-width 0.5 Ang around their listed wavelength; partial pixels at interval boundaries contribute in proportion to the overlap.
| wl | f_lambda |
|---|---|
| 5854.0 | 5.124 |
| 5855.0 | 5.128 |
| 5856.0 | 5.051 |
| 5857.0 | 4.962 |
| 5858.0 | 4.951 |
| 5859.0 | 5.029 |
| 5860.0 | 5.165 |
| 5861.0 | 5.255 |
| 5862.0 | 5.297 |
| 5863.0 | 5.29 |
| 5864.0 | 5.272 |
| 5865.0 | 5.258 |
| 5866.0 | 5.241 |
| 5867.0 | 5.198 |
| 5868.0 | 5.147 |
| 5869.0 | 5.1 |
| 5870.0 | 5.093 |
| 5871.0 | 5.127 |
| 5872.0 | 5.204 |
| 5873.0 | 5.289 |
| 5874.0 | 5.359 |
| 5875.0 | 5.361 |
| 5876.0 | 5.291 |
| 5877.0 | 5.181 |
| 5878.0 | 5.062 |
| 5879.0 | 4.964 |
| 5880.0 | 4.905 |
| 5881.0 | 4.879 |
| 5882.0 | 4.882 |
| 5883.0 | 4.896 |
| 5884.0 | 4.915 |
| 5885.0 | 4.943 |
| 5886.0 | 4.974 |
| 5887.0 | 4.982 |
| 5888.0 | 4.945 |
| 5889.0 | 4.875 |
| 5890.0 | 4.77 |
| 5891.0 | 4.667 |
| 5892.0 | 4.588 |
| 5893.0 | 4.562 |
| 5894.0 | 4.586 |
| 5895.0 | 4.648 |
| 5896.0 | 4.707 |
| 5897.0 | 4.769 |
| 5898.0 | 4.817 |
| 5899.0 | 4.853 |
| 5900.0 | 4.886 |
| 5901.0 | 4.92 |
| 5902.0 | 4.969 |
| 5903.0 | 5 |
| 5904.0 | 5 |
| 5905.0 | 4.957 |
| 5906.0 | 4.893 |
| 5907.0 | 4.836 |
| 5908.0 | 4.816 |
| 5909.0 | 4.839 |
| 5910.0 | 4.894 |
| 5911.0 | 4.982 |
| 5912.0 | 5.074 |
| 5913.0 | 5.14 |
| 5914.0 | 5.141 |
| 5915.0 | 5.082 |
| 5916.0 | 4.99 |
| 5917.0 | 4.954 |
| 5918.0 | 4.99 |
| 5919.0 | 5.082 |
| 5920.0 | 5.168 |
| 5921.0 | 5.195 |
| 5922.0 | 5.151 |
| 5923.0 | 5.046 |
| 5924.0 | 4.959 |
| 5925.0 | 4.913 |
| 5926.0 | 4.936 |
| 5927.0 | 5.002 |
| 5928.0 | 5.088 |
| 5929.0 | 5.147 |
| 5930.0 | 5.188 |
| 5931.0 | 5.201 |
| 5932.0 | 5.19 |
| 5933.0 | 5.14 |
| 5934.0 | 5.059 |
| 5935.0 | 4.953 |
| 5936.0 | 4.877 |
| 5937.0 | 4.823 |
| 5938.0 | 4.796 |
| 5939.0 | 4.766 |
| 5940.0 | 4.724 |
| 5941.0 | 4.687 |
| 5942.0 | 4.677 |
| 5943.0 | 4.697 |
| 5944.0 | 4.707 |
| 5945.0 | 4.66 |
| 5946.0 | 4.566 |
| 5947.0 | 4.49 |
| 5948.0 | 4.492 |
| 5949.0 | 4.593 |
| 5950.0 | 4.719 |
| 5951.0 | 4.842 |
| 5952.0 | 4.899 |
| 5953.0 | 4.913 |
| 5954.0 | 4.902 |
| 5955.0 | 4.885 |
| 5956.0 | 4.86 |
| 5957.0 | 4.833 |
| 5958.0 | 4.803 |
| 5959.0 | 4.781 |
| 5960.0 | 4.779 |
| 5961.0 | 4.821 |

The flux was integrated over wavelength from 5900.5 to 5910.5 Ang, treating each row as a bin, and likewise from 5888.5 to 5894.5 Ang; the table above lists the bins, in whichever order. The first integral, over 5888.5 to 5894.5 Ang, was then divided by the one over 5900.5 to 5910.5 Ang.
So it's 0.6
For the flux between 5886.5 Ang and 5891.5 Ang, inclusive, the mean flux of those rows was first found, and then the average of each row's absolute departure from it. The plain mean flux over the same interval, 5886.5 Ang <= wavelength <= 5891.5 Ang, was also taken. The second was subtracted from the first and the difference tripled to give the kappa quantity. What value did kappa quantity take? -14.23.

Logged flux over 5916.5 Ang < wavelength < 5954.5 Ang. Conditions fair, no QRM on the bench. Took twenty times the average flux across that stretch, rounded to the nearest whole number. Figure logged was 98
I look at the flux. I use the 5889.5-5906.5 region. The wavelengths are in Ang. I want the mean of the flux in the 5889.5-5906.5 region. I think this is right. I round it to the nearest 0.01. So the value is 4.80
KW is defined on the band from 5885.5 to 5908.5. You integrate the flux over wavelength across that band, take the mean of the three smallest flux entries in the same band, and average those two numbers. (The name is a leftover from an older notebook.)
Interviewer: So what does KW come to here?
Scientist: 57.8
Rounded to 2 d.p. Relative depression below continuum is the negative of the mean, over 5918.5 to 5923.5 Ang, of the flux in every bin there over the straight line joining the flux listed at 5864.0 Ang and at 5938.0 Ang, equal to -1.05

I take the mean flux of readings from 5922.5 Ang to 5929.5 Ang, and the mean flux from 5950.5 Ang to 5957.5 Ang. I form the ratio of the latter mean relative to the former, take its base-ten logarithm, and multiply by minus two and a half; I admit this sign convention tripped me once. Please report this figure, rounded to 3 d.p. 0.030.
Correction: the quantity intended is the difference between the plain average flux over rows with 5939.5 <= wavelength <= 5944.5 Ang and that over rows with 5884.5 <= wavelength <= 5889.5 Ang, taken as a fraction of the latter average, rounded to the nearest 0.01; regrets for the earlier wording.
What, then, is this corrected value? -0.05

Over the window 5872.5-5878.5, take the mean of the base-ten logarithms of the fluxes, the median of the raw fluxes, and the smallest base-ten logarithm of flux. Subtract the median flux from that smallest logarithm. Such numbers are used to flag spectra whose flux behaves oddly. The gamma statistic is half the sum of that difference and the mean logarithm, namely -1.93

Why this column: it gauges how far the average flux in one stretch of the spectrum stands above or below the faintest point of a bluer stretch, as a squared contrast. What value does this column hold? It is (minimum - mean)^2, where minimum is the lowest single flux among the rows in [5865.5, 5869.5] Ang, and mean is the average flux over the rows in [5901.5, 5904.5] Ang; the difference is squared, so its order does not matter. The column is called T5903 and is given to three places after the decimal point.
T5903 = 0.012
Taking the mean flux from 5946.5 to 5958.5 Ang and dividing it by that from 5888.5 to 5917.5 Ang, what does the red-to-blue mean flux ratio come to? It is 0.98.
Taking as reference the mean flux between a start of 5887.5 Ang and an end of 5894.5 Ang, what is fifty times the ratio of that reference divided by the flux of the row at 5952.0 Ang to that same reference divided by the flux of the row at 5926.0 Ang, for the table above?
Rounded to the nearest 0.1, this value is 50.4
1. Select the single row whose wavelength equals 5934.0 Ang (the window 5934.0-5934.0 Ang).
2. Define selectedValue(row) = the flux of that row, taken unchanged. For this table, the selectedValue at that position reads 5.059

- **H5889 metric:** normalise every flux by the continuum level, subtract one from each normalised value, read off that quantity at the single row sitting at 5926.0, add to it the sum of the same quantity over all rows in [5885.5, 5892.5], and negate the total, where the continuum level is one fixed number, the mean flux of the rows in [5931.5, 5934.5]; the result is 0.45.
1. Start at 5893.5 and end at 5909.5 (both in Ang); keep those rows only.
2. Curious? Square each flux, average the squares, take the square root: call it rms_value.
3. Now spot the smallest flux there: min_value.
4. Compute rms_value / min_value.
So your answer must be 1.056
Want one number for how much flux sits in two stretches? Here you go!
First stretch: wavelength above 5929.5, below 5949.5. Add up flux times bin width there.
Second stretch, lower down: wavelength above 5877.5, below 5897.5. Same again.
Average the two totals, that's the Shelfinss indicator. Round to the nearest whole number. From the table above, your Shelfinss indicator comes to 96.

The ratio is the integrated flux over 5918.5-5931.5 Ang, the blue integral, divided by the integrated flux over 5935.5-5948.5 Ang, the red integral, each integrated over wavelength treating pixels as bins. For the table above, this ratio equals 1.08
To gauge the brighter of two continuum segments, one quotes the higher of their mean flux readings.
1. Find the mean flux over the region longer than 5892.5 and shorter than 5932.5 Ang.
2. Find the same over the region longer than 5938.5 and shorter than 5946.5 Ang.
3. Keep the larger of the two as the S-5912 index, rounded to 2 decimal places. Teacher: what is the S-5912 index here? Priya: 4.96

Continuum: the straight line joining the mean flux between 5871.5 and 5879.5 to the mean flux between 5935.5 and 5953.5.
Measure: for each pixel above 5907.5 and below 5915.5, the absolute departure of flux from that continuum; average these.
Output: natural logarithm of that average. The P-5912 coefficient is -2.0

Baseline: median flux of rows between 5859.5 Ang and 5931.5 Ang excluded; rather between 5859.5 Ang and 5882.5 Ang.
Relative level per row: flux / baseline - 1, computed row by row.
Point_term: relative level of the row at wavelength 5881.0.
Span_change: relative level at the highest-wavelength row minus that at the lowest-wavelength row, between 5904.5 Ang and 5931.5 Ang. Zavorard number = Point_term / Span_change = -1.3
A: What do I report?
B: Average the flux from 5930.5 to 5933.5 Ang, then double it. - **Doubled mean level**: 10.4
